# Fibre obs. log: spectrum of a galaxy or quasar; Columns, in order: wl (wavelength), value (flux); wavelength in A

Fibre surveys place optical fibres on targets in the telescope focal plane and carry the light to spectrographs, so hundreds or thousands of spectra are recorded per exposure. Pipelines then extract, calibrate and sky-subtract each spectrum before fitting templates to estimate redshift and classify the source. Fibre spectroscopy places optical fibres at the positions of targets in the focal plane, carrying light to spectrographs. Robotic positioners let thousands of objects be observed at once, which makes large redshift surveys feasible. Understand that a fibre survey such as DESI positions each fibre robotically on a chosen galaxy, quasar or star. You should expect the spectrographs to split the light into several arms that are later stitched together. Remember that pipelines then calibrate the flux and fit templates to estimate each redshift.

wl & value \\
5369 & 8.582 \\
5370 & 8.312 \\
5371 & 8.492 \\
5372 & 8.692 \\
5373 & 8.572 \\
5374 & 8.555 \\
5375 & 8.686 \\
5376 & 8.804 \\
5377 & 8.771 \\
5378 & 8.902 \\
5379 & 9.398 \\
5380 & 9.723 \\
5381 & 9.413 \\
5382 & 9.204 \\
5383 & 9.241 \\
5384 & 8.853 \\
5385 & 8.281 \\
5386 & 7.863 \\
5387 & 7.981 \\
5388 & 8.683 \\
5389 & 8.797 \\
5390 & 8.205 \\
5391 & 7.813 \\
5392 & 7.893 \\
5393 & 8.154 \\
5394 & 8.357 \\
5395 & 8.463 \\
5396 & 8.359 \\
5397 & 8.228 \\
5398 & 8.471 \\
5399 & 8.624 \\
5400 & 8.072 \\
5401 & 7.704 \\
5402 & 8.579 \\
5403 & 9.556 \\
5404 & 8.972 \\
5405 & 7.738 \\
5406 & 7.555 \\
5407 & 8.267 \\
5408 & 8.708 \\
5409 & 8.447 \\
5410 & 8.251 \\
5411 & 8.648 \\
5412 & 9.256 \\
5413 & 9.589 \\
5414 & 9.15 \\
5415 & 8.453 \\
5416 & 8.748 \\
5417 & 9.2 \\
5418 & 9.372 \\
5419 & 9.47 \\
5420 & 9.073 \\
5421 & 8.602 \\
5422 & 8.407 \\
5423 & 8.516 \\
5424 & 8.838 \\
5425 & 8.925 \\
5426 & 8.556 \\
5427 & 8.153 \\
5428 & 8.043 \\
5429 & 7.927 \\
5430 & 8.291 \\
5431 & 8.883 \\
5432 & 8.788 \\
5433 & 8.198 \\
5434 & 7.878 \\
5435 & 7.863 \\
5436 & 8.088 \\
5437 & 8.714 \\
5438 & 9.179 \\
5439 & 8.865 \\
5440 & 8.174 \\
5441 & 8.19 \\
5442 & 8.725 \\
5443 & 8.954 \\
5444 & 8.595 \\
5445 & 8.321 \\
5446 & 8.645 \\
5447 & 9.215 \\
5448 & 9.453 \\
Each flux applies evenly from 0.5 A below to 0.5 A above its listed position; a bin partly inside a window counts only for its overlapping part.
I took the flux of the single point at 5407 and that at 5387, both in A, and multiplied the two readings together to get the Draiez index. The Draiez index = 66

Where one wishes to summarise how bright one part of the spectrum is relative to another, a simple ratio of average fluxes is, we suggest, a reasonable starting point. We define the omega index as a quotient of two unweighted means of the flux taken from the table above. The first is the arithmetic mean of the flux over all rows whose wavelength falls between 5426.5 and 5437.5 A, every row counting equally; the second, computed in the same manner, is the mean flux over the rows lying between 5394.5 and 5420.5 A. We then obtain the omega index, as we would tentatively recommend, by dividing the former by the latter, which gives 0.95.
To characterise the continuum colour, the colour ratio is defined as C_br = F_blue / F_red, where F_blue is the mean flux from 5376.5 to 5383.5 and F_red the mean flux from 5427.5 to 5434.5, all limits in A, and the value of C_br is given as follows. 1.11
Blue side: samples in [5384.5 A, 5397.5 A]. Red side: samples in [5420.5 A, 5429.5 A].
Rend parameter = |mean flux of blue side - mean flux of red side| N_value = 0.20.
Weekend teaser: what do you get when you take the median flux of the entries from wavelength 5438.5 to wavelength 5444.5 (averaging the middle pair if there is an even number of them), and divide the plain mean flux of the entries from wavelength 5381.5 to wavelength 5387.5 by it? 0.99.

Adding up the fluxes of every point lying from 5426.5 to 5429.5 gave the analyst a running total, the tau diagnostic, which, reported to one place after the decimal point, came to 24.1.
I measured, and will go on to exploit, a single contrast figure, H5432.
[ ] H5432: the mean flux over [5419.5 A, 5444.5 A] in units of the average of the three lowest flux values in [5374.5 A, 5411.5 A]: 1.11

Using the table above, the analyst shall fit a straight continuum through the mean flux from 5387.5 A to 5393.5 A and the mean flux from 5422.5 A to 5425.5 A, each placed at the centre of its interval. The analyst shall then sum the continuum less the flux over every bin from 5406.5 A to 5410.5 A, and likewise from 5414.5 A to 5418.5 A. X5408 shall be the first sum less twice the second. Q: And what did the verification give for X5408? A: 2.8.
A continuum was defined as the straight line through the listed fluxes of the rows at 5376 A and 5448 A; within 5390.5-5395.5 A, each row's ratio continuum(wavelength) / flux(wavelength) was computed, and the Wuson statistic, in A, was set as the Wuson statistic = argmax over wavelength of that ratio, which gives 5391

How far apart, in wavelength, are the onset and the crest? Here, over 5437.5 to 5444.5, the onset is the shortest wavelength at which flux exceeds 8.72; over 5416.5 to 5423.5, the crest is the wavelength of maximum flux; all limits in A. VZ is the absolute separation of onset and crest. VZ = 19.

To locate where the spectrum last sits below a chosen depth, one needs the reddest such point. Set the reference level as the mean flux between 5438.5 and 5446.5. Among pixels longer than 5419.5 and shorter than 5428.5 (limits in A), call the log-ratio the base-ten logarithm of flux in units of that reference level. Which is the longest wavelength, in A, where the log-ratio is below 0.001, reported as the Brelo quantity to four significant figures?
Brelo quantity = 5428 A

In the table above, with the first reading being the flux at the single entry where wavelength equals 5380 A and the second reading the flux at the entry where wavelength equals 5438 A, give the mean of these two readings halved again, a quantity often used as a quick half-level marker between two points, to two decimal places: 4.73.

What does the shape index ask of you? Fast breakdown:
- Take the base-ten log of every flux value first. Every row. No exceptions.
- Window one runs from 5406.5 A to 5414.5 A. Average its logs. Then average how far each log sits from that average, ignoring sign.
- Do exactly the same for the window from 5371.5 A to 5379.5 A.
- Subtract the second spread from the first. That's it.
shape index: 0.011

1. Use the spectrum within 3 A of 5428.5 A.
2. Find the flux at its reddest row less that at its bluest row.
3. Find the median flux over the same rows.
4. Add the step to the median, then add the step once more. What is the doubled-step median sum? 8.9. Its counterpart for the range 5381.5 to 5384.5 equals 8.5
